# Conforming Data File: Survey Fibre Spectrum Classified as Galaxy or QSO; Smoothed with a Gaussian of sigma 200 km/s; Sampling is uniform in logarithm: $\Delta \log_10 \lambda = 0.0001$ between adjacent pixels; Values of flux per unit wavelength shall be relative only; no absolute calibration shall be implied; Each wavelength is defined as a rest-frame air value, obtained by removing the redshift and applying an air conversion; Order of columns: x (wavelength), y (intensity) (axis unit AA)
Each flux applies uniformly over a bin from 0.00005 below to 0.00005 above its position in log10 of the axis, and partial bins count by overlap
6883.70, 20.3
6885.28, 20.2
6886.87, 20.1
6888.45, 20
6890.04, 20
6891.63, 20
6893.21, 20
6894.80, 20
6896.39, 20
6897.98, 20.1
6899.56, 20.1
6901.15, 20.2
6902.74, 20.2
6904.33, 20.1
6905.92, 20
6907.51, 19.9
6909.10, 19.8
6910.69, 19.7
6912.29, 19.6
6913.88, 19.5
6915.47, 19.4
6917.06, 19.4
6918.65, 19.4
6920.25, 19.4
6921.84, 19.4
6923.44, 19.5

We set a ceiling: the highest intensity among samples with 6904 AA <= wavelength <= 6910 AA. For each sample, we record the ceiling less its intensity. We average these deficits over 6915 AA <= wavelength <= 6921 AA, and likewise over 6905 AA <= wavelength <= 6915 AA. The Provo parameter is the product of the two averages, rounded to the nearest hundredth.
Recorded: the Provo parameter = 0.25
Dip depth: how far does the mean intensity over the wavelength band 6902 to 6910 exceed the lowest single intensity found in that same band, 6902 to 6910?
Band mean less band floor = 0.20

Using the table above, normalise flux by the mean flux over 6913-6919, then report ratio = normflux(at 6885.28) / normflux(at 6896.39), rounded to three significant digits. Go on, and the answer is 1.01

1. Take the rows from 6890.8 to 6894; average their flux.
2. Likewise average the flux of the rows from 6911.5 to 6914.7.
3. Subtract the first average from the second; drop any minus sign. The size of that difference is 0.45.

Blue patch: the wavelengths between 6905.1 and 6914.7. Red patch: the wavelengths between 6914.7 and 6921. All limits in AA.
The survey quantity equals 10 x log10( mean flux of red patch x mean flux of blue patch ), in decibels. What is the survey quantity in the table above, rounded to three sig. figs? 25.8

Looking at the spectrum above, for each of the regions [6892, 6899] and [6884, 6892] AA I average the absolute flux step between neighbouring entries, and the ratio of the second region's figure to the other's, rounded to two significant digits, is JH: 1.5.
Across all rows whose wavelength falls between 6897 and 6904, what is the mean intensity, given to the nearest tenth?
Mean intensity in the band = 20.2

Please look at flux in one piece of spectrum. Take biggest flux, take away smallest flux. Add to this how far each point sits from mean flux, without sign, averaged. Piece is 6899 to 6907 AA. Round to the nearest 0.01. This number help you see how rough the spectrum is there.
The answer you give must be 0.26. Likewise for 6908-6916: 0.52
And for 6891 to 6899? 0.13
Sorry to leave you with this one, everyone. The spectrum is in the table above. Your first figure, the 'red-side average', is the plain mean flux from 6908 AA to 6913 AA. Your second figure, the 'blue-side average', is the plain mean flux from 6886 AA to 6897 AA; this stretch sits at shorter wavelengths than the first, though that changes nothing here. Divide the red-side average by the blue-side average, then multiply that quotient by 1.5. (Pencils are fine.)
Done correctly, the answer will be 1.48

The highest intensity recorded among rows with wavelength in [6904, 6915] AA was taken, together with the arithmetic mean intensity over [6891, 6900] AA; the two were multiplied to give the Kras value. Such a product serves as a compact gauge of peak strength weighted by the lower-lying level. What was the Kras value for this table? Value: 403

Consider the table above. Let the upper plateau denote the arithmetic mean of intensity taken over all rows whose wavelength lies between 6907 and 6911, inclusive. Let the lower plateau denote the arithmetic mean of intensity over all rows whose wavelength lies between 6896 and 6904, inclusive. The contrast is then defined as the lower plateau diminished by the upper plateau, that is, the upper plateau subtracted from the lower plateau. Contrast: 0.32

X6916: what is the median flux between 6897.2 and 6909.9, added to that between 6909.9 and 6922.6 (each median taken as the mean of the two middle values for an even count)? 39.5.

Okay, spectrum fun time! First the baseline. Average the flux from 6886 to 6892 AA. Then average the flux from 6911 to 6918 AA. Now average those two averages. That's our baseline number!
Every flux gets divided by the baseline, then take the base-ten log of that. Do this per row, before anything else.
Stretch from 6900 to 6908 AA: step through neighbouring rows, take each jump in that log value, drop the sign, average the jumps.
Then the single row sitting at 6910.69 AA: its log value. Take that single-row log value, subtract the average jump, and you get -0.003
